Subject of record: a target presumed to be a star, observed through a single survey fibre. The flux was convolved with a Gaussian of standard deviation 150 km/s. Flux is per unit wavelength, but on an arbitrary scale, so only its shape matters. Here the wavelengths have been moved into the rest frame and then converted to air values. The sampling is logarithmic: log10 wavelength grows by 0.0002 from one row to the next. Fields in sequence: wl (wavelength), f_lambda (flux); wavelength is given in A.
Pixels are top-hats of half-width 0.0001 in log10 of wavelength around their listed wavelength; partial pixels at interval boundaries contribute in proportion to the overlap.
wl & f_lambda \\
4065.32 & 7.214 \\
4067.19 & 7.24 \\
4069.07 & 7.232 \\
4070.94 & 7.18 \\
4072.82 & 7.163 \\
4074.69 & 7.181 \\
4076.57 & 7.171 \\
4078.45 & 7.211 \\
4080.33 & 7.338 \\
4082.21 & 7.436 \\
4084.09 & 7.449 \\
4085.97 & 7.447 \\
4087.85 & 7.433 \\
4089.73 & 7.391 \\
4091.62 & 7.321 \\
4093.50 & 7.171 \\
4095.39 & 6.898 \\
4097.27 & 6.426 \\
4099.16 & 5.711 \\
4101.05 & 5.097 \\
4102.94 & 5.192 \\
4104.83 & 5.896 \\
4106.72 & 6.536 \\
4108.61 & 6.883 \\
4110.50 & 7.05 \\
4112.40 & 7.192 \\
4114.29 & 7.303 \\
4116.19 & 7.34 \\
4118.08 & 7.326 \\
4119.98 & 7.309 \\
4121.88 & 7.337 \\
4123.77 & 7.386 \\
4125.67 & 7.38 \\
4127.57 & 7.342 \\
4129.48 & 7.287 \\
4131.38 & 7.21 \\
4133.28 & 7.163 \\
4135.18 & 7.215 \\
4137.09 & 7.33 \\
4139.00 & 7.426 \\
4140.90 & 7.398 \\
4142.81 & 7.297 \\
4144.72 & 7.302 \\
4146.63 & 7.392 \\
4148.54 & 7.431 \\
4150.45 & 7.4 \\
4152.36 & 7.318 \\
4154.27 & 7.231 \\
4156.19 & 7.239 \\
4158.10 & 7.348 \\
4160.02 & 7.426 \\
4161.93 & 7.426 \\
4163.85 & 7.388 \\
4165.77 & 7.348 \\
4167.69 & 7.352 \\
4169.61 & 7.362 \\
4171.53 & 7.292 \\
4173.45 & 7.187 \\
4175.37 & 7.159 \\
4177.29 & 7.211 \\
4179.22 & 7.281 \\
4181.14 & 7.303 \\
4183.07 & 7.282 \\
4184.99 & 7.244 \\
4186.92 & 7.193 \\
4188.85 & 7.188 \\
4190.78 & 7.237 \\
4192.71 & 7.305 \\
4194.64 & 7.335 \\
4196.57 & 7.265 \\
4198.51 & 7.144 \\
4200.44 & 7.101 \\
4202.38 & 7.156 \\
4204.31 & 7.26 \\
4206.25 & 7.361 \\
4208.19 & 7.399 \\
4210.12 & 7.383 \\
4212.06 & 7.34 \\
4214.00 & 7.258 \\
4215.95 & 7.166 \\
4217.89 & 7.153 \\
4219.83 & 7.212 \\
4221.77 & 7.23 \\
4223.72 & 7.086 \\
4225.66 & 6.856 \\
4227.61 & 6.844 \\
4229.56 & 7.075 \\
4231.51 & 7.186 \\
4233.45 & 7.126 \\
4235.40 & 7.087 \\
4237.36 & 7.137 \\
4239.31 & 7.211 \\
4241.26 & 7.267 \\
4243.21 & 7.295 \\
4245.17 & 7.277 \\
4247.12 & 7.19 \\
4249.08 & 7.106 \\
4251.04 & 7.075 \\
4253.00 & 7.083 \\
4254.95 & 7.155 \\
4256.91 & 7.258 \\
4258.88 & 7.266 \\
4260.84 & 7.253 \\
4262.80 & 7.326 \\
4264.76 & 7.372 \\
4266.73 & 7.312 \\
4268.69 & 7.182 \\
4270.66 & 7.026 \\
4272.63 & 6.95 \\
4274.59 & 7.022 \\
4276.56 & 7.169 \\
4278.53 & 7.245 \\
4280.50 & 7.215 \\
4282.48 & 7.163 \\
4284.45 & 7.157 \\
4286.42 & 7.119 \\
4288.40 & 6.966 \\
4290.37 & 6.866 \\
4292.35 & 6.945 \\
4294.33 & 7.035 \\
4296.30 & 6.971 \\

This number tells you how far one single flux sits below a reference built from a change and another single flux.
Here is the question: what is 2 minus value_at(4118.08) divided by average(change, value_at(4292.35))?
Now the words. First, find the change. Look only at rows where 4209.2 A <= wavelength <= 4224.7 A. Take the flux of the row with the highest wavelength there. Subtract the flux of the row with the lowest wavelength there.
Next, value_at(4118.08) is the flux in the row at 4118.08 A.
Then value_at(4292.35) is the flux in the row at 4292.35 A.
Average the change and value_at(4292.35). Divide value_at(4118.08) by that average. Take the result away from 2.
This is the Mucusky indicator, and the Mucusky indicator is -0.204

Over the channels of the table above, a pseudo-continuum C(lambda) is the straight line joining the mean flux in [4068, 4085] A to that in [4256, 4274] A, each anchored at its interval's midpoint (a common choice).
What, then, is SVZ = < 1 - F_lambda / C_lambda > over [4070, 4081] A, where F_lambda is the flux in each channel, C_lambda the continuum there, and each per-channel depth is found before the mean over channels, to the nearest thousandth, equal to 0.008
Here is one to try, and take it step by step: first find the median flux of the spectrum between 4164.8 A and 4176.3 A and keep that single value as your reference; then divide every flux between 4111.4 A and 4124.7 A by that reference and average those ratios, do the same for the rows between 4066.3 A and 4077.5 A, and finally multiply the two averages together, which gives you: 0.982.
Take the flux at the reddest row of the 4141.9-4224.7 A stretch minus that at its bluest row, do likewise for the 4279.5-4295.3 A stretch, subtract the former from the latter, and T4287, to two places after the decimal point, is 0.03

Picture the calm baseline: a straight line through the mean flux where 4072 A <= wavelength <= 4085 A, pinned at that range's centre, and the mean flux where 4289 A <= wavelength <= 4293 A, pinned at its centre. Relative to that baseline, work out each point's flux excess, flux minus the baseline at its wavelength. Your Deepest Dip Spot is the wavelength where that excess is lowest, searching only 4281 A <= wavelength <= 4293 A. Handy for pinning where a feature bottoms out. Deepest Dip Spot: 4290.37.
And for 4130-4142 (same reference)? 4133.28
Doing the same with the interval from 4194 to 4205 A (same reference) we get 4200.44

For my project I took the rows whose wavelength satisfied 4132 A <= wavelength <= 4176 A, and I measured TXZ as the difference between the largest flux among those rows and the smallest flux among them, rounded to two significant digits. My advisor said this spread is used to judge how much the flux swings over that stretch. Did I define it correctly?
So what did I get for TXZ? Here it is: 0.27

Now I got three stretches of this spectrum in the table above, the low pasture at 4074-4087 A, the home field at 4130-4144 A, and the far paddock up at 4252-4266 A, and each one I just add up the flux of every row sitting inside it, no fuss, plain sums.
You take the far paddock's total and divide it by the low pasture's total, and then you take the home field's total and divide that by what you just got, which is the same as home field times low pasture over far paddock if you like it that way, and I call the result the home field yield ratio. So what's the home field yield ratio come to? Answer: 51.6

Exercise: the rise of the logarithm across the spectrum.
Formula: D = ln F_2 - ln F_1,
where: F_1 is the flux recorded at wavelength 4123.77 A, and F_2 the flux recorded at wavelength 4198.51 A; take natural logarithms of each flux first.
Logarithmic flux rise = -0.033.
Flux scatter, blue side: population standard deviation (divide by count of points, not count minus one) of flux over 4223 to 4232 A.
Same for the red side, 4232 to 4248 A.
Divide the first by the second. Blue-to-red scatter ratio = 1.9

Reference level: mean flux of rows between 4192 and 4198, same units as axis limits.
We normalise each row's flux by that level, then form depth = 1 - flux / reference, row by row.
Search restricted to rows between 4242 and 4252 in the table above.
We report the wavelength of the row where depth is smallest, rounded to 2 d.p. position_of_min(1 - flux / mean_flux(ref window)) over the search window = 4243.21 A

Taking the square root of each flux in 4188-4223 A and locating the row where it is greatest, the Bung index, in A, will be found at 4208.19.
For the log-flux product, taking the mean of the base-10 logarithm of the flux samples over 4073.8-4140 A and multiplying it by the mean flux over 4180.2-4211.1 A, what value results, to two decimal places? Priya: 6.13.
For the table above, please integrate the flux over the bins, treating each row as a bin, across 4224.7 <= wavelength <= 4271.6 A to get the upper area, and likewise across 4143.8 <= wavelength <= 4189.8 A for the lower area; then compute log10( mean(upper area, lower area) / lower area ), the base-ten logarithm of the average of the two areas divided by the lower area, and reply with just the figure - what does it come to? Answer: 0.0000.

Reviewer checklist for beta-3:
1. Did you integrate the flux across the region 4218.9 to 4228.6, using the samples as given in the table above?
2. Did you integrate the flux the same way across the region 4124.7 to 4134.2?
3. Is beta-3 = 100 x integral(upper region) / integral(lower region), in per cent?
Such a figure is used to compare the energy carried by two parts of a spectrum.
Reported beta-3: 99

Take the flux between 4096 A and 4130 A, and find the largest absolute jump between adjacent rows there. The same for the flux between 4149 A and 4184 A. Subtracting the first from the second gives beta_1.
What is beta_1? -0.61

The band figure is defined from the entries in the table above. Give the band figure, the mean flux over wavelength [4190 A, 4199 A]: 7.26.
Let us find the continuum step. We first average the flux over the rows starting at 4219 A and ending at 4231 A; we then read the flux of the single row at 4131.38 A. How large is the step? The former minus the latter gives -0.16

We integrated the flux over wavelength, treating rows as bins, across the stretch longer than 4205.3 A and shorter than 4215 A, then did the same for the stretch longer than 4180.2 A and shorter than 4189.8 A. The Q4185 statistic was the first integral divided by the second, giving 1.02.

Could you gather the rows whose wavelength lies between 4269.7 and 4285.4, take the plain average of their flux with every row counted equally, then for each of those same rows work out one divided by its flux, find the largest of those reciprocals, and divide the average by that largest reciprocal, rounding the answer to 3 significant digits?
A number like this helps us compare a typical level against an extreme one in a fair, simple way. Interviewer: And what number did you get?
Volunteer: 49.5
